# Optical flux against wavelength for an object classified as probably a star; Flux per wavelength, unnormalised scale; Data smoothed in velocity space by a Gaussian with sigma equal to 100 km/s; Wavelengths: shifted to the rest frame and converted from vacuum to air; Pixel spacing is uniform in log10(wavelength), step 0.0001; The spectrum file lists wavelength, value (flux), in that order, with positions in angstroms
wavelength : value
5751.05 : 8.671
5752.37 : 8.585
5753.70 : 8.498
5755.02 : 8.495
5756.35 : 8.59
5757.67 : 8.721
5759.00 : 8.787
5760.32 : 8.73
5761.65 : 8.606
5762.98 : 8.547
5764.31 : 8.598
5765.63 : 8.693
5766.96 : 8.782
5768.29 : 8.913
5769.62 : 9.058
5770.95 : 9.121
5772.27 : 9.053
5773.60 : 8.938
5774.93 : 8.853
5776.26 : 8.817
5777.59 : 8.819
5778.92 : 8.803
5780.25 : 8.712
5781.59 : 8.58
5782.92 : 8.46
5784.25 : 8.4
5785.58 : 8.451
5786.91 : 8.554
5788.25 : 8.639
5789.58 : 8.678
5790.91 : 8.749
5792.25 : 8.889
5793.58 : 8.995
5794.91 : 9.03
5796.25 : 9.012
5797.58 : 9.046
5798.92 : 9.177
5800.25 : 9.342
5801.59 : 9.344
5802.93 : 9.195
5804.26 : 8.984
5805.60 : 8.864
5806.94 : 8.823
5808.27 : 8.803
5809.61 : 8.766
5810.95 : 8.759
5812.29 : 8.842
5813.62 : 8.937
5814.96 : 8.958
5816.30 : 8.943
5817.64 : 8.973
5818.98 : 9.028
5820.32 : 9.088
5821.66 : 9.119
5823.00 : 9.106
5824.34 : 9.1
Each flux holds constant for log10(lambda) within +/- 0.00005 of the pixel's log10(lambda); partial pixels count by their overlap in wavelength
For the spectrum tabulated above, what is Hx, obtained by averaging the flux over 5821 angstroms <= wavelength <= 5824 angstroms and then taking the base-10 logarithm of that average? 0.960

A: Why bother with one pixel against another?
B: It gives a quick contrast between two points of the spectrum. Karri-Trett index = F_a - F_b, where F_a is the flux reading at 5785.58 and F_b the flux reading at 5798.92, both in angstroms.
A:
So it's -0.73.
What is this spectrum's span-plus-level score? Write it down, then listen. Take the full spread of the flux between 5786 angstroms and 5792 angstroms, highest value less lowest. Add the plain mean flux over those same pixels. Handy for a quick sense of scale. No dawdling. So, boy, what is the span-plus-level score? 8.85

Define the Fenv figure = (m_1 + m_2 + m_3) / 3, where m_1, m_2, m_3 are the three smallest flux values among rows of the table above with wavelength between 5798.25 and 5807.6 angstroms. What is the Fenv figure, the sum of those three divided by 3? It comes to 8.89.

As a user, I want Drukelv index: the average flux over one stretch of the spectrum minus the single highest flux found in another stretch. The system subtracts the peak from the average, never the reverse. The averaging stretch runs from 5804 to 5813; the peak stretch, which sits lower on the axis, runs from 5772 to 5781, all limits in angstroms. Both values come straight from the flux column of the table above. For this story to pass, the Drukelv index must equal -0.22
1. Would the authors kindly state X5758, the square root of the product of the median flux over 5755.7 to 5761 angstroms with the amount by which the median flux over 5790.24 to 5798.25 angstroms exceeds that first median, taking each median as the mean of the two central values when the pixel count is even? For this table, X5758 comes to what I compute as 1.56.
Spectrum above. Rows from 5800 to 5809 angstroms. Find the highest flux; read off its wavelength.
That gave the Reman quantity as 5801.59 angstroms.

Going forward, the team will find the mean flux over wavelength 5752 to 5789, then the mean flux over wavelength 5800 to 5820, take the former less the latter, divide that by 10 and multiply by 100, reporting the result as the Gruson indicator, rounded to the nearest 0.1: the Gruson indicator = -2.6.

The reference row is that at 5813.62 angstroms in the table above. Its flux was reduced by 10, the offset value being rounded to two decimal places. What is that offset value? -1.06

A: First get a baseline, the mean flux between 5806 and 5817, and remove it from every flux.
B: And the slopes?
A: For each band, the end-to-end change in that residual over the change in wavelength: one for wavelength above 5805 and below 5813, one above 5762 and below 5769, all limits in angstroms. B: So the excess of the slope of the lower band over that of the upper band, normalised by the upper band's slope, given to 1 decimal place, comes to -22.0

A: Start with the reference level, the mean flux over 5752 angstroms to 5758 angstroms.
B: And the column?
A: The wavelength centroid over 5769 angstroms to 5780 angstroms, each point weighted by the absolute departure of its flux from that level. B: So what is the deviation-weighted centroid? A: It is 5773.3 angstroms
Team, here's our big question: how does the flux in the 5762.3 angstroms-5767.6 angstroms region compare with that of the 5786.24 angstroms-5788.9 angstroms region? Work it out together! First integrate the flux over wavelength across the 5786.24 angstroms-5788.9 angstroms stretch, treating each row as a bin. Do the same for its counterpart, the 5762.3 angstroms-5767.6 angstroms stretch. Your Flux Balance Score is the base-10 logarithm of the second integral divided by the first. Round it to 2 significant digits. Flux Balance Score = 0.30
